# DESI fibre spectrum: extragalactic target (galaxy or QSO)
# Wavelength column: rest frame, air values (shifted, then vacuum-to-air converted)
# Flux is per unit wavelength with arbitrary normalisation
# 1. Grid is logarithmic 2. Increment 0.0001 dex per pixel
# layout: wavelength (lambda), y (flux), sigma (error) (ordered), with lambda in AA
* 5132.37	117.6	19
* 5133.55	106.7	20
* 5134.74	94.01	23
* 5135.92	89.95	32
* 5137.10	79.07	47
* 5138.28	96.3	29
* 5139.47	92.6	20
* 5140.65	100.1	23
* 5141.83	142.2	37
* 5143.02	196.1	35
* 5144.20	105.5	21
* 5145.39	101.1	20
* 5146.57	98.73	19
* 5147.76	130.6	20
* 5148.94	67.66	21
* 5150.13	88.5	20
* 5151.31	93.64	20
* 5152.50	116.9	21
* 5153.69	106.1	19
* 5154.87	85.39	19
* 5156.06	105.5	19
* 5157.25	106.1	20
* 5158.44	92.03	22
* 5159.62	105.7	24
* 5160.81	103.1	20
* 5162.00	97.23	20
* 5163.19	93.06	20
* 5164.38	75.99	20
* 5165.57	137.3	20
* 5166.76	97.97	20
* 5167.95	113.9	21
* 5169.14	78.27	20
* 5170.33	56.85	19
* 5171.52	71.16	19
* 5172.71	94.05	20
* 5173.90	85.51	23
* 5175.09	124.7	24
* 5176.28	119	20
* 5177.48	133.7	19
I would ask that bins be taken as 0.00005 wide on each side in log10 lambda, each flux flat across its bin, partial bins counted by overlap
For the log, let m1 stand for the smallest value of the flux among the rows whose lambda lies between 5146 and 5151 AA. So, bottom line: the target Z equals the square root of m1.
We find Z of 8.2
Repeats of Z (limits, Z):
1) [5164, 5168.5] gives 8.7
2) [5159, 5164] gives 9.6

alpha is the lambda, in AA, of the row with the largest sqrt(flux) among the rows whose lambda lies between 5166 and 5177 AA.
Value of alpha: 5175.09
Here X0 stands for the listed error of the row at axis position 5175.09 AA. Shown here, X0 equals 24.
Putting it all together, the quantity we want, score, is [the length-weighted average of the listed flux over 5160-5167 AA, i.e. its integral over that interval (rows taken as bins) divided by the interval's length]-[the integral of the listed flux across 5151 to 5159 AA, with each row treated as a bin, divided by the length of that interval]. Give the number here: 0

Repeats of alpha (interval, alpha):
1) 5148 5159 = 5152.50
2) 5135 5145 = 5143.02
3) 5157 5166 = 5165.57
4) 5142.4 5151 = 5143.02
